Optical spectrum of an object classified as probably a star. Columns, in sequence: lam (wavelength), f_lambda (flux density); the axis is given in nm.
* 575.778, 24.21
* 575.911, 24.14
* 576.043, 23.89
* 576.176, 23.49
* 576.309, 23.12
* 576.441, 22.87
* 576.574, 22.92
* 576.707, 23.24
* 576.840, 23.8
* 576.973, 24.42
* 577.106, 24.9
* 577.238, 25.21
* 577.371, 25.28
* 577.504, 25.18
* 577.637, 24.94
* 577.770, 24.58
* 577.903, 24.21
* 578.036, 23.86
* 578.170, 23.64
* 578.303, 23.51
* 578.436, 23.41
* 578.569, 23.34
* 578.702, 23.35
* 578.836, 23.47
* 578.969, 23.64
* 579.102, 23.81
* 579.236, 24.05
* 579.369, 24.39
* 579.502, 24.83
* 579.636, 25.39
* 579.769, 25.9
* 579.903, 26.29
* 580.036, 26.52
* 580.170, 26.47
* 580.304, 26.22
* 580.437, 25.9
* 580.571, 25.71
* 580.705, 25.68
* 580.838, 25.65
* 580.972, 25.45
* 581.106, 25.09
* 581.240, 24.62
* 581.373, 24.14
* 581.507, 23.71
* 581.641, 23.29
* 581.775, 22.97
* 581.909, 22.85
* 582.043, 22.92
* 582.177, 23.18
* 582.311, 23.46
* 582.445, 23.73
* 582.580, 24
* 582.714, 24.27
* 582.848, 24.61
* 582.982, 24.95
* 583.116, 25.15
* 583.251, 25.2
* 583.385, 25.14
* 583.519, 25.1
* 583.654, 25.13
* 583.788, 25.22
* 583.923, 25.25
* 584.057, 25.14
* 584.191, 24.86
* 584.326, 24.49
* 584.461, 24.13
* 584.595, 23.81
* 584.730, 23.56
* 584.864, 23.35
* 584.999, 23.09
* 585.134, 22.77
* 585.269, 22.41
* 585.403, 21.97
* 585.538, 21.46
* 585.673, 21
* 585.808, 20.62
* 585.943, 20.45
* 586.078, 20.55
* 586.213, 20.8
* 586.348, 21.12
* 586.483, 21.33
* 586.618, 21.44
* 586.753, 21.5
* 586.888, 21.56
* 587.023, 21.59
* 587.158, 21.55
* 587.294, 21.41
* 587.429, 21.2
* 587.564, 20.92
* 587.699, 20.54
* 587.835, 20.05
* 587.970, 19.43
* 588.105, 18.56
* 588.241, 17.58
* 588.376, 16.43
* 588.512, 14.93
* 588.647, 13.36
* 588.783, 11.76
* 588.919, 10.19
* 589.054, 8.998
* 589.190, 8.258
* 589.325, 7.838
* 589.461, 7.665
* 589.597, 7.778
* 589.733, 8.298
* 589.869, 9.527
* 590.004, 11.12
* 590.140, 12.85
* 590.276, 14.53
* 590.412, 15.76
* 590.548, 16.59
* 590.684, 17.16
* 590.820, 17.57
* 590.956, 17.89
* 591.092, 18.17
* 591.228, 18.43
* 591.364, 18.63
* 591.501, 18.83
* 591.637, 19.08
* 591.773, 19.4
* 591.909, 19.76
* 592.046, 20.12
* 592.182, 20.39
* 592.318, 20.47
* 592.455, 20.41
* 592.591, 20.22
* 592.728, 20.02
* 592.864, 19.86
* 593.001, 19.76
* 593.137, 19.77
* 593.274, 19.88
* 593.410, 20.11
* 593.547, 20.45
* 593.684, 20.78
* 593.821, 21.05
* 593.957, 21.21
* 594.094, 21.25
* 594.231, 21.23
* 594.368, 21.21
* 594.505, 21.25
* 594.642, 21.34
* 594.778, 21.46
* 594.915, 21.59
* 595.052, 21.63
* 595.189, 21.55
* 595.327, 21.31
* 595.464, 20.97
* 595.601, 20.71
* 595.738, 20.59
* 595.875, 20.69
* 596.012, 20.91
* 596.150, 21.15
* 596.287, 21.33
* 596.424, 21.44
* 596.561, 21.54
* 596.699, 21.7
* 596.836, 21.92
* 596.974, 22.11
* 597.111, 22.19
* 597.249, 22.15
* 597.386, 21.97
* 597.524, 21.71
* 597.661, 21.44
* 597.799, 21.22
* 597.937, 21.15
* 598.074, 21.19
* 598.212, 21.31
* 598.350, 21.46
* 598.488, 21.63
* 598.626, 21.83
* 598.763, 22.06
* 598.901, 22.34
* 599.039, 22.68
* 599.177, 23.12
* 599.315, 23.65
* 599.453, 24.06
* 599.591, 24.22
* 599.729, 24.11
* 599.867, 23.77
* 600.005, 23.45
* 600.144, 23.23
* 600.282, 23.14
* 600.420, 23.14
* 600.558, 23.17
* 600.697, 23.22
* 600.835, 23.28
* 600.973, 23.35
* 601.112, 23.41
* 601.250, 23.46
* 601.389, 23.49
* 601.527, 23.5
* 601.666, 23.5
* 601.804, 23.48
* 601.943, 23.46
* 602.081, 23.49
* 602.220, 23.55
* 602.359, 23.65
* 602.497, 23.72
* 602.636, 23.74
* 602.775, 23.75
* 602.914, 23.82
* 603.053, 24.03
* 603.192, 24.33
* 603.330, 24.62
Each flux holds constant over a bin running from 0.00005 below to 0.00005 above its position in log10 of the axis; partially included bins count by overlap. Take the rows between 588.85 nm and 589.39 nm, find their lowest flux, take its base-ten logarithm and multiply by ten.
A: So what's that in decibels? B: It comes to 8.9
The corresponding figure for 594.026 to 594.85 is 13.3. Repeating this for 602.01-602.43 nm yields 13.7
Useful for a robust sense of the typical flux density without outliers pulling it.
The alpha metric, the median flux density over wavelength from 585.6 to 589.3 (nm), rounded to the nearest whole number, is 21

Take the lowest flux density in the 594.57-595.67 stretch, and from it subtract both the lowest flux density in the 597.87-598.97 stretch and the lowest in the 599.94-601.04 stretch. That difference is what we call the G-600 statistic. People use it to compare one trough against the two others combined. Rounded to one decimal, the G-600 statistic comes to -23.6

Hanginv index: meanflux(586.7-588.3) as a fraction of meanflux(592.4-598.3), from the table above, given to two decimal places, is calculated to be 0.97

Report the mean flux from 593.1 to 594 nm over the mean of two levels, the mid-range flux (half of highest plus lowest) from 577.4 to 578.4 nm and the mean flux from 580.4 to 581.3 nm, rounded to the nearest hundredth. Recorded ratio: 0.82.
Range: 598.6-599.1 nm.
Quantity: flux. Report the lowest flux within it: 21.83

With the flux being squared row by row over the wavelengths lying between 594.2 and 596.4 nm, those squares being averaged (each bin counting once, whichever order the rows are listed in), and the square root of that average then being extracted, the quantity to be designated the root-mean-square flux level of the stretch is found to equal 21.2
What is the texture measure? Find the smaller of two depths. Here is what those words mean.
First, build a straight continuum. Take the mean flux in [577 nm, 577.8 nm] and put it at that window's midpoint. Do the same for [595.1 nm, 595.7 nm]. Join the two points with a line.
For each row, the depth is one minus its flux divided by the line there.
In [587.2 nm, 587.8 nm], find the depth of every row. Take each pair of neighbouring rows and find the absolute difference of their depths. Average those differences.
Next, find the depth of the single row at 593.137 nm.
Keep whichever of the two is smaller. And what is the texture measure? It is 0.0115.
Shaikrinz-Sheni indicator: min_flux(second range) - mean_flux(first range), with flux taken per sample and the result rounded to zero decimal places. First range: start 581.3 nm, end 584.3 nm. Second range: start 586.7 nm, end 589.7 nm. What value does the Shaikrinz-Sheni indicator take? -17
